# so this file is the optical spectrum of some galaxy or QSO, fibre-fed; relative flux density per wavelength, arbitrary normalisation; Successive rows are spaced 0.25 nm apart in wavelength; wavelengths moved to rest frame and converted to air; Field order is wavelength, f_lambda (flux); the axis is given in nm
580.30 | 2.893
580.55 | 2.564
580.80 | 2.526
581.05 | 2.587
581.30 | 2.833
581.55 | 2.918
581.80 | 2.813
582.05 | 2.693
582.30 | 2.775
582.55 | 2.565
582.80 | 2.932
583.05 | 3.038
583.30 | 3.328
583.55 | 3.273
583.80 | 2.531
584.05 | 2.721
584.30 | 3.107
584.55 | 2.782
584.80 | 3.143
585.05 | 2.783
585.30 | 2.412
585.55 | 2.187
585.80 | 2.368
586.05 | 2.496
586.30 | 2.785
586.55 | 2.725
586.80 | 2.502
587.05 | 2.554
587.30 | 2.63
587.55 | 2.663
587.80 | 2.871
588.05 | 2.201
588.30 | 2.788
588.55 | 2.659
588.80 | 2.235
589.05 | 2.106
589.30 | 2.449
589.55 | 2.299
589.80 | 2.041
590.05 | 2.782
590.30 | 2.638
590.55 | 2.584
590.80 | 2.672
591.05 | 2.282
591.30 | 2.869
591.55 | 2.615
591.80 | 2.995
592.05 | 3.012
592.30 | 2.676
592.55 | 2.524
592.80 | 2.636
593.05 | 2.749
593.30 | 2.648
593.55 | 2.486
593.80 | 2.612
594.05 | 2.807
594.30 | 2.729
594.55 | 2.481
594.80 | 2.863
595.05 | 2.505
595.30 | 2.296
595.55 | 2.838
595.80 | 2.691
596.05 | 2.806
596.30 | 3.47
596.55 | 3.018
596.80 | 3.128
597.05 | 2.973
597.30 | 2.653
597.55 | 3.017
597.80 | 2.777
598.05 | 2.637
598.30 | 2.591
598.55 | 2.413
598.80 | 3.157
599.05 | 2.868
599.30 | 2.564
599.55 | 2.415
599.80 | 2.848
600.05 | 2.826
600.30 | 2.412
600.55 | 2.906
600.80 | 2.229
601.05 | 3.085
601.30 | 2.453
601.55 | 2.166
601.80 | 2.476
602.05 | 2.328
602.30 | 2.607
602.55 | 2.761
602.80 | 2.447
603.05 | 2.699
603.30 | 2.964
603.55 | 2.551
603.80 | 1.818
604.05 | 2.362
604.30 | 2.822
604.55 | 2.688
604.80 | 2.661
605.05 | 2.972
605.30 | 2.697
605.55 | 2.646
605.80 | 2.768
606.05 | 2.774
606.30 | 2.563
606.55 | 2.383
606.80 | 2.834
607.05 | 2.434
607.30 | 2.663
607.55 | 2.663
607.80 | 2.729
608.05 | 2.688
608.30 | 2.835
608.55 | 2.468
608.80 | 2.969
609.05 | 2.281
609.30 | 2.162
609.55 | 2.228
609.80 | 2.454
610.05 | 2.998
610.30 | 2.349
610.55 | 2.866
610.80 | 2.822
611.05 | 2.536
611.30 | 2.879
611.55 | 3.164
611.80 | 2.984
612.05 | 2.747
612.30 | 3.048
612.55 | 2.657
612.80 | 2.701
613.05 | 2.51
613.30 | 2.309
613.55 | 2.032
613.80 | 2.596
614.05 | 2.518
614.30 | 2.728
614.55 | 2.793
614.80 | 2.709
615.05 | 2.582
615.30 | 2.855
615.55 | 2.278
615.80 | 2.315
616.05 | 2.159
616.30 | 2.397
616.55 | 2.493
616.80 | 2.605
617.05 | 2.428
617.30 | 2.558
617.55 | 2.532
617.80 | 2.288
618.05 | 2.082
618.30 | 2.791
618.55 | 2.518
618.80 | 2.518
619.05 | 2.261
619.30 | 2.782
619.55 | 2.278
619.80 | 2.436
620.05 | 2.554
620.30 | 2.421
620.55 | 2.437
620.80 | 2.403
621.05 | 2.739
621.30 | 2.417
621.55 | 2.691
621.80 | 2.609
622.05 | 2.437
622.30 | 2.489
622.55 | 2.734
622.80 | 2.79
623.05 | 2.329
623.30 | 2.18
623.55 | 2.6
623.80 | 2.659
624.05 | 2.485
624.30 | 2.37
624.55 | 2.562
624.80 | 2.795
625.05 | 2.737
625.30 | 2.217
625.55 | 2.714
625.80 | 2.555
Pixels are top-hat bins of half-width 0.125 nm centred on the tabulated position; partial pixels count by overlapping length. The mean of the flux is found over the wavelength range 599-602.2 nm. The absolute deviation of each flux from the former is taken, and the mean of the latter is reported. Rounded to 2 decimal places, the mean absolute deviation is 0.25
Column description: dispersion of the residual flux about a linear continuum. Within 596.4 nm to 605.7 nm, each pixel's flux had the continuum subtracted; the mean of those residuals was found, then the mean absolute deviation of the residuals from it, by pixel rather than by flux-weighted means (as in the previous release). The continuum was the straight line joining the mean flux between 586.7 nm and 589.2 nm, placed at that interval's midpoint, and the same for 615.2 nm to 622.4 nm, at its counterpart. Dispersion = 0.23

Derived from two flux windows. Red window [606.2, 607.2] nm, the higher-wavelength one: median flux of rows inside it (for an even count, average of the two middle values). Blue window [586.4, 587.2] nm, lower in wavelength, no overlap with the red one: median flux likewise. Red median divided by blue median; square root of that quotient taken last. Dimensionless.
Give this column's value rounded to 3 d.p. 0.989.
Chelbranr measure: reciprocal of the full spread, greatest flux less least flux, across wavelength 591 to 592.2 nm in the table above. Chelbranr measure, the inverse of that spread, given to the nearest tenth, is 1.4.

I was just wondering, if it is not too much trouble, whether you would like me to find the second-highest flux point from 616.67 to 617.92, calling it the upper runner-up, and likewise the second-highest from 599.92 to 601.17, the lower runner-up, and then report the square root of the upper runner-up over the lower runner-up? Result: 0.938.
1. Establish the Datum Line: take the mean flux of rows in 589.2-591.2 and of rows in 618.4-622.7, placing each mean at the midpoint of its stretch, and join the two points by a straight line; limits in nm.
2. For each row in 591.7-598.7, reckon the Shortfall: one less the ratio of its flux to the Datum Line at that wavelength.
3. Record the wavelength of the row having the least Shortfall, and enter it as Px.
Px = 596.30 nm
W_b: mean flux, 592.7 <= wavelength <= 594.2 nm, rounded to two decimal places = 2.66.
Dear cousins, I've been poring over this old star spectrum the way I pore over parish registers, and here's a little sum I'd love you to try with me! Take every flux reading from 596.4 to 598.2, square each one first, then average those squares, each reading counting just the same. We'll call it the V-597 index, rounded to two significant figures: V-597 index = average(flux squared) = 8.4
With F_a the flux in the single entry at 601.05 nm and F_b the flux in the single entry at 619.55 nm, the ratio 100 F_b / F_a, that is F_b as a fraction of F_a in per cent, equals 74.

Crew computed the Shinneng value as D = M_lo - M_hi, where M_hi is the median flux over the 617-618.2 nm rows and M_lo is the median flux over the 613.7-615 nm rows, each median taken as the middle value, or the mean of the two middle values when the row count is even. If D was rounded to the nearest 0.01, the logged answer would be 0.28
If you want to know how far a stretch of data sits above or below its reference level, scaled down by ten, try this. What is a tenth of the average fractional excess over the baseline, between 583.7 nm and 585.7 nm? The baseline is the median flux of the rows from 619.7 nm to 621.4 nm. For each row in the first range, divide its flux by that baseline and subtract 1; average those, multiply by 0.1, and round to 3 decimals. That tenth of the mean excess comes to 0.011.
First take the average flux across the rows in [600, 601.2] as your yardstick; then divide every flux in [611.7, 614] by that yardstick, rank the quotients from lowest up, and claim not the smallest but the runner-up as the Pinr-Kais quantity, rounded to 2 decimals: 0.86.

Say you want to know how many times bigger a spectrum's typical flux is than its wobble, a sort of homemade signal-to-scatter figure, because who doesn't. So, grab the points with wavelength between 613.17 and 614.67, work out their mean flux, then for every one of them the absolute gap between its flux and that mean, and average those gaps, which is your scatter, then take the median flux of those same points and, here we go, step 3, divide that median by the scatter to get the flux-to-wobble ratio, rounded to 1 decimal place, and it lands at 11.8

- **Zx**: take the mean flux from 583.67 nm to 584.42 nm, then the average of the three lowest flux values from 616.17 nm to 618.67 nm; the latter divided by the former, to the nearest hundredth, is 0.81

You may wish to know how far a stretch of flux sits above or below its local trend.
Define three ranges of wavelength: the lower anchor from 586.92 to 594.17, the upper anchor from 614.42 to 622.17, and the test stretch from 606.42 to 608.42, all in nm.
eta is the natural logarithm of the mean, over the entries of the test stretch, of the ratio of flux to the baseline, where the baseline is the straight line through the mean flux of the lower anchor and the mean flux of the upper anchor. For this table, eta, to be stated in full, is 0.047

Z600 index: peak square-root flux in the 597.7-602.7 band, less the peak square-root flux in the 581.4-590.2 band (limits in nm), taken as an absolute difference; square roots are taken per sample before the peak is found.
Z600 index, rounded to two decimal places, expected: 0.05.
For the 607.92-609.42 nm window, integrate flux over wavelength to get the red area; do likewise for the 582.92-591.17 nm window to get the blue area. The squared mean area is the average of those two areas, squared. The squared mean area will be 163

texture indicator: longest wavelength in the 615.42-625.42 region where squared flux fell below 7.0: 625.30 nm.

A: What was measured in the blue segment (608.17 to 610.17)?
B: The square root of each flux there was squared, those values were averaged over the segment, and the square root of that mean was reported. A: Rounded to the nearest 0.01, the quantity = 1.60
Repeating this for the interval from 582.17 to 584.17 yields 1.70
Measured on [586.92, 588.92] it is 1.60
